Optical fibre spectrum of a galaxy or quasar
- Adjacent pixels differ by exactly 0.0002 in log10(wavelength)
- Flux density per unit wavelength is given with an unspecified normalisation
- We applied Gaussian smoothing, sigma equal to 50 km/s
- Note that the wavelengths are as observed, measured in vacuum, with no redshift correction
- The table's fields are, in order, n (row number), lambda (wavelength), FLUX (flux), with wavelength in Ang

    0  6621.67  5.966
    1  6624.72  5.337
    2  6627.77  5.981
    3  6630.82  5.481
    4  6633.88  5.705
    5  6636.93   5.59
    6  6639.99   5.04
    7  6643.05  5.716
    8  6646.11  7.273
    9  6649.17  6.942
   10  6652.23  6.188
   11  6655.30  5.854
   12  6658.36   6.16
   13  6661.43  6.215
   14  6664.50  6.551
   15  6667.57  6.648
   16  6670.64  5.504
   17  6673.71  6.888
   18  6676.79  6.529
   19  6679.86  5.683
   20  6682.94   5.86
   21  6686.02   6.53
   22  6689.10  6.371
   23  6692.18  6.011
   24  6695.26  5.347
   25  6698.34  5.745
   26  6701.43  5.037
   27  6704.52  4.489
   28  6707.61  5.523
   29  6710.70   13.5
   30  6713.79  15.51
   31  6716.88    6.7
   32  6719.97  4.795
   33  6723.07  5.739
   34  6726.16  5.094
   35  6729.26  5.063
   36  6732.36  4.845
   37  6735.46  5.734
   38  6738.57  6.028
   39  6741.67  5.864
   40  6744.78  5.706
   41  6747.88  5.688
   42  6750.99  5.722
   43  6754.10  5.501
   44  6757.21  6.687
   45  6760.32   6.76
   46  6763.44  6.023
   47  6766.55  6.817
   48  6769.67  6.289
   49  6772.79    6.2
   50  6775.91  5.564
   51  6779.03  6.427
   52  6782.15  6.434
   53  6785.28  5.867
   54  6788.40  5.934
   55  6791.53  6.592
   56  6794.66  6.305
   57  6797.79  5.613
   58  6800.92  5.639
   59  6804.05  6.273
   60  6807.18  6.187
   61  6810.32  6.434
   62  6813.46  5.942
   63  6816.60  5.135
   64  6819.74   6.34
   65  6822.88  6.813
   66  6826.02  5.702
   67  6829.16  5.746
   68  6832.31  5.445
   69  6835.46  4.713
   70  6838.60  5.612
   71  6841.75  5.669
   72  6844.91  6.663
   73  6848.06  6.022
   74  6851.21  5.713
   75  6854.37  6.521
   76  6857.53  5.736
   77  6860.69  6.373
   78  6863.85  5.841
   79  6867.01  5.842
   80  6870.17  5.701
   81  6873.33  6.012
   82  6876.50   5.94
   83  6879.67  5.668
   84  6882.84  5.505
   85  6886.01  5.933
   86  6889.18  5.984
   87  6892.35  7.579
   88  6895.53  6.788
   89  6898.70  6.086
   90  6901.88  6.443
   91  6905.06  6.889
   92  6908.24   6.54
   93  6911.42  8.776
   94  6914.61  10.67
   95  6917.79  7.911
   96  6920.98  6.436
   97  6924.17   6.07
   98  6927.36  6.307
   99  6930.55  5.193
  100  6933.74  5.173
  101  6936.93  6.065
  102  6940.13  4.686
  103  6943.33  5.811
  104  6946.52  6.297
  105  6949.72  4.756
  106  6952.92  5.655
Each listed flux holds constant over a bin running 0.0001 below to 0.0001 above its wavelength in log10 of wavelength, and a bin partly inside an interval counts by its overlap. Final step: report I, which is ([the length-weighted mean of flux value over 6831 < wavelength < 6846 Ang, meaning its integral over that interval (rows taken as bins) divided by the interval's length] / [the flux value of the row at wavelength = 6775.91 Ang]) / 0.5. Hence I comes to 2.01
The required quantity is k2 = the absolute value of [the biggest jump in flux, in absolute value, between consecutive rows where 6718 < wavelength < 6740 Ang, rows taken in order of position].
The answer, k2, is 0.94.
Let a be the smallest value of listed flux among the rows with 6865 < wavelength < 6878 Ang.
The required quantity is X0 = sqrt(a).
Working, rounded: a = 5.701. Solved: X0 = 2.39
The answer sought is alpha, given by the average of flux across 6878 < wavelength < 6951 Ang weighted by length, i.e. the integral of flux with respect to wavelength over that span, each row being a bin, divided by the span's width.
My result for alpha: 6.42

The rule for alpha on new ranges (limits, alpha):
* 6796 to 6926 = 6.27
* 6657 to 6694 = 6.24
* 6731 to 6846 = 5.97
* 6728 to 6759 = 5.70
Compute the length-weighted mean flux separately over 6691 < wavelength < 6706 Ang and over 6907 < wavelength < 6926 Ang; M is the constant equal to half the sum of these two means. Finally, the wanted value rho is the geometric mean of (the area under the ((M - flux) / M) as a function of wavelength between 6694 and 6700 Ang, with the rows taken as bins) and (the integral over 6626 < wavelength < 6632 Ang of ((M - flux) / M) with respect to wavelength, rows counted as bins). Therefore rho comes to 0.81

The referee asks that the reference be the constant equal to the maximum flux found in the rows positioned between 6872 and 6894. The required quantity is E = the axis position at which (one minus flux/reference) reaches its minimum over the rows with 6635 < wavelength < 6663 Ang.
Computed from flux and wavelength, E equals 6646.11 Ang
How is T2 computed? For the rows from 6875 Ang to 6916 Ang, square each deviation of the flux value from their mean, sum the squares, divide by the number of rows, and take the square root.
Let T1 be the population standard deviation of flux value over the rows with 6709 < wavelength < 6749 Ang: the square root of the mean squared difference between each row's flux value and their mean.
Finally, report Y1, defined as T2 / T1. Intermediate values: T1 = 3.29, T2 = 1.4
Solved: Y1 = 0.4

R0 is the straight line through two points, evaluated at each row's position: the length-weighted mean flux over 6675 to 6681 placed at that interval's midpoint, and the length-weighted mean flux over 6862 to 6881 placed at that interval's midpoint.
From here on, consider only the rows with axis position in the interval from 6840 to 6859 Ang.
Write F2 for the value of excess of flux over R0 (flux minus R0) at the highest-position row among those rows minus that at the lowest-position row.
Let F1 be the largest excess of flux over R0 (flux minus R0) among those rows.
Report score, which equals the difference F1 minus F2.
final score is 0.7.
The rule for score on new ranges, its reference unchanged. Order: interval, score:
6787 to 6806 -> 0.2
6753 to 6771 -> 0.0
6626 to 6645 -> 0.0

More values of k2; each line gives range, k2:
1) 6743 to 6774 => 1.19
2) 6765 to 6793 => 0.86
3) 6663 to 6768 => 8.81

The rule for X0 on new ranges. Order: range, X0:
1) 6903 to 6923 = 2.54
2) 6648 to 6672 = 2.35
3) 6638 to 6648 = 2.24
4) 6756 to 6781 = 2.36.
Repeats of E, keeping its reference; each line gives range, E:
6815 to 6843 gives 6822.88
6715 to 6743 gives 6716.88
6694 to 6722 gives 6713.79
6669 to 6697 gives 6673.71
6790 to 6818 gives 6791.53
